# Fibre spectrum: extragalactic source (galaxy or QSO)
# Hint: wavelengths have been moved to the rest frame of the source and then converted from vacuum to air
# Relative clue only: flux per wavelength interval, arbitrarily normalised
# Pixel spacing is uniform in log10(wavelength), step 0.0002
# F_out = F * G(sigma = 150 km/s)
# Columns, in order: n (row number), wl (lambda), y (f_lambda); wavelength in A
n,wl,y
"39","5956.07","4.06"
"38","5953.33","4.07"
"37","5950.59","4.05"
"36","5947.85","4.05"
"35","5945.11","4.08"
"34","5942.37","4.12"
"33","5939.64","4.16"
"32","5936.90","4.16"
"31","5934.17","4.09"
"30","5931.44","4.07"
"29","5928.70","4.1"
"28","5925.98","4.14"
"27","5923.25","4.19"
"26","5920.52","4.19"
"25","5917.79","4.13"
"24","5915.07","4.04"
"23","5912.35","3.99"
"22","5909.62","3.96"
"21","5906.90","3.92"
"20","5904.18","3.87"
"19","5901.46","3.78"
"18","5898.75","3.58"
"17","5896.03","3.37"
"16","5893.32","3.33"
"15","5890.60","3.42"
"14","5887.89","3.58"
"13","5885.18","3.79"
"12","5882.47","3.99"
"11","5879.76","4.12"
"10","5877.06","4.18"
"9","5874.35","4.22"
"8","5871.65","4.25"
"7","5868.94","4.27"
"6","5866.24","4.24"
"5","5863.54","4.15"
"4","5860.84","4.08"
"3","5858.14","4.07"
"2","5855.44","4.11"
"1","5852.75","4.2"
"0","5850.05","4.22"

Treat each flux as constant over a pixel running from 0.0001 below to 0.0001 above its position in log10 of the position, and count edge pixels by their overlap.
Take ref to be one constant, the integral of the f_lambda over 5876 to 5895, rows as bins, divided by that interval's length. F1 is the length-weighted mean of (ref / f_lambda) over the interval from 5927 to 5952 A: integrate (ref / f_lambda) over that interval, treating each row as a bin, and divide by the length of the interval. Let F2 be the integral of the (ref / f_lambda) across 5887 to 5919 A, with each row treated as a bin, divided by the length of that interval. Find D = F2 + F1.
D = 1.93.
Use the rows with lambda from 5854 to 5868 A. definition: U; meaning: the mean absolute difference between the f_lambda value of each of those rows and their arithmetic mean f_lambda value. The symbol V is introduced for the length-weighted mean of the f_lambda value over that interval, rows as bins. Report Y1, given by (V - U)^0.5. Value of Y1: 2.02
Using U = 0.052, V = 4.14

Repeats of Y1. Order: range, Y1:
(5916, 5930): 2.03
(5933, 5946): 2.02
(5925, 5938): 2.02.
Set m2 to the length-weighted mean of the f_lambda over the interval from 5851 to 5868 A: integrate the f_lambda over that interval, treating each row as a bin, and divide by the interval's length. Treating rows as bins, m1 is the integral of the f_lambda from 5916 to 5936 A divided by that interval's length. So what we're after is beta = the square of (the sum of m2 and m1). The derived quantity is 68.5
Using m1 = 4.13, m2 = 4.15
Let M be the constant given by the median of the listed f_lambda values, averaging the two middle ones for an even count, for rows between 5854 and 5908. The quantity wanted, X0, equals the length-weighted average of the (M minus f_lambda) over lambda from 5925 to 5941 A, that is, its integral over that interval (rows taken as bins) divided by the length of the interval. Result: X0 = -0.09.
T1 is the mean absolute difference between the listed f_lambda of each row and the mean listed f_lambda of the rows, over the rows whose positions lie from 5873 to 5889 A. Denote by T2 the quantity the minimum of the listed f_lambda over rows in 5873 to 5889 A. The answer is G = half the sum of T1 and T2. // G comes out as 1.89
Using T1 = 0.20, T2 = 3.58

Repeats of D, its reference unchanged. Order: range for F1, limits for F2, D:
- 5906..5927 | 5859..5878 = 1.82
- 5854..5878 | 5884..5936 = 1.88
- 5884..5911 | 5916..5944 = 1.94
